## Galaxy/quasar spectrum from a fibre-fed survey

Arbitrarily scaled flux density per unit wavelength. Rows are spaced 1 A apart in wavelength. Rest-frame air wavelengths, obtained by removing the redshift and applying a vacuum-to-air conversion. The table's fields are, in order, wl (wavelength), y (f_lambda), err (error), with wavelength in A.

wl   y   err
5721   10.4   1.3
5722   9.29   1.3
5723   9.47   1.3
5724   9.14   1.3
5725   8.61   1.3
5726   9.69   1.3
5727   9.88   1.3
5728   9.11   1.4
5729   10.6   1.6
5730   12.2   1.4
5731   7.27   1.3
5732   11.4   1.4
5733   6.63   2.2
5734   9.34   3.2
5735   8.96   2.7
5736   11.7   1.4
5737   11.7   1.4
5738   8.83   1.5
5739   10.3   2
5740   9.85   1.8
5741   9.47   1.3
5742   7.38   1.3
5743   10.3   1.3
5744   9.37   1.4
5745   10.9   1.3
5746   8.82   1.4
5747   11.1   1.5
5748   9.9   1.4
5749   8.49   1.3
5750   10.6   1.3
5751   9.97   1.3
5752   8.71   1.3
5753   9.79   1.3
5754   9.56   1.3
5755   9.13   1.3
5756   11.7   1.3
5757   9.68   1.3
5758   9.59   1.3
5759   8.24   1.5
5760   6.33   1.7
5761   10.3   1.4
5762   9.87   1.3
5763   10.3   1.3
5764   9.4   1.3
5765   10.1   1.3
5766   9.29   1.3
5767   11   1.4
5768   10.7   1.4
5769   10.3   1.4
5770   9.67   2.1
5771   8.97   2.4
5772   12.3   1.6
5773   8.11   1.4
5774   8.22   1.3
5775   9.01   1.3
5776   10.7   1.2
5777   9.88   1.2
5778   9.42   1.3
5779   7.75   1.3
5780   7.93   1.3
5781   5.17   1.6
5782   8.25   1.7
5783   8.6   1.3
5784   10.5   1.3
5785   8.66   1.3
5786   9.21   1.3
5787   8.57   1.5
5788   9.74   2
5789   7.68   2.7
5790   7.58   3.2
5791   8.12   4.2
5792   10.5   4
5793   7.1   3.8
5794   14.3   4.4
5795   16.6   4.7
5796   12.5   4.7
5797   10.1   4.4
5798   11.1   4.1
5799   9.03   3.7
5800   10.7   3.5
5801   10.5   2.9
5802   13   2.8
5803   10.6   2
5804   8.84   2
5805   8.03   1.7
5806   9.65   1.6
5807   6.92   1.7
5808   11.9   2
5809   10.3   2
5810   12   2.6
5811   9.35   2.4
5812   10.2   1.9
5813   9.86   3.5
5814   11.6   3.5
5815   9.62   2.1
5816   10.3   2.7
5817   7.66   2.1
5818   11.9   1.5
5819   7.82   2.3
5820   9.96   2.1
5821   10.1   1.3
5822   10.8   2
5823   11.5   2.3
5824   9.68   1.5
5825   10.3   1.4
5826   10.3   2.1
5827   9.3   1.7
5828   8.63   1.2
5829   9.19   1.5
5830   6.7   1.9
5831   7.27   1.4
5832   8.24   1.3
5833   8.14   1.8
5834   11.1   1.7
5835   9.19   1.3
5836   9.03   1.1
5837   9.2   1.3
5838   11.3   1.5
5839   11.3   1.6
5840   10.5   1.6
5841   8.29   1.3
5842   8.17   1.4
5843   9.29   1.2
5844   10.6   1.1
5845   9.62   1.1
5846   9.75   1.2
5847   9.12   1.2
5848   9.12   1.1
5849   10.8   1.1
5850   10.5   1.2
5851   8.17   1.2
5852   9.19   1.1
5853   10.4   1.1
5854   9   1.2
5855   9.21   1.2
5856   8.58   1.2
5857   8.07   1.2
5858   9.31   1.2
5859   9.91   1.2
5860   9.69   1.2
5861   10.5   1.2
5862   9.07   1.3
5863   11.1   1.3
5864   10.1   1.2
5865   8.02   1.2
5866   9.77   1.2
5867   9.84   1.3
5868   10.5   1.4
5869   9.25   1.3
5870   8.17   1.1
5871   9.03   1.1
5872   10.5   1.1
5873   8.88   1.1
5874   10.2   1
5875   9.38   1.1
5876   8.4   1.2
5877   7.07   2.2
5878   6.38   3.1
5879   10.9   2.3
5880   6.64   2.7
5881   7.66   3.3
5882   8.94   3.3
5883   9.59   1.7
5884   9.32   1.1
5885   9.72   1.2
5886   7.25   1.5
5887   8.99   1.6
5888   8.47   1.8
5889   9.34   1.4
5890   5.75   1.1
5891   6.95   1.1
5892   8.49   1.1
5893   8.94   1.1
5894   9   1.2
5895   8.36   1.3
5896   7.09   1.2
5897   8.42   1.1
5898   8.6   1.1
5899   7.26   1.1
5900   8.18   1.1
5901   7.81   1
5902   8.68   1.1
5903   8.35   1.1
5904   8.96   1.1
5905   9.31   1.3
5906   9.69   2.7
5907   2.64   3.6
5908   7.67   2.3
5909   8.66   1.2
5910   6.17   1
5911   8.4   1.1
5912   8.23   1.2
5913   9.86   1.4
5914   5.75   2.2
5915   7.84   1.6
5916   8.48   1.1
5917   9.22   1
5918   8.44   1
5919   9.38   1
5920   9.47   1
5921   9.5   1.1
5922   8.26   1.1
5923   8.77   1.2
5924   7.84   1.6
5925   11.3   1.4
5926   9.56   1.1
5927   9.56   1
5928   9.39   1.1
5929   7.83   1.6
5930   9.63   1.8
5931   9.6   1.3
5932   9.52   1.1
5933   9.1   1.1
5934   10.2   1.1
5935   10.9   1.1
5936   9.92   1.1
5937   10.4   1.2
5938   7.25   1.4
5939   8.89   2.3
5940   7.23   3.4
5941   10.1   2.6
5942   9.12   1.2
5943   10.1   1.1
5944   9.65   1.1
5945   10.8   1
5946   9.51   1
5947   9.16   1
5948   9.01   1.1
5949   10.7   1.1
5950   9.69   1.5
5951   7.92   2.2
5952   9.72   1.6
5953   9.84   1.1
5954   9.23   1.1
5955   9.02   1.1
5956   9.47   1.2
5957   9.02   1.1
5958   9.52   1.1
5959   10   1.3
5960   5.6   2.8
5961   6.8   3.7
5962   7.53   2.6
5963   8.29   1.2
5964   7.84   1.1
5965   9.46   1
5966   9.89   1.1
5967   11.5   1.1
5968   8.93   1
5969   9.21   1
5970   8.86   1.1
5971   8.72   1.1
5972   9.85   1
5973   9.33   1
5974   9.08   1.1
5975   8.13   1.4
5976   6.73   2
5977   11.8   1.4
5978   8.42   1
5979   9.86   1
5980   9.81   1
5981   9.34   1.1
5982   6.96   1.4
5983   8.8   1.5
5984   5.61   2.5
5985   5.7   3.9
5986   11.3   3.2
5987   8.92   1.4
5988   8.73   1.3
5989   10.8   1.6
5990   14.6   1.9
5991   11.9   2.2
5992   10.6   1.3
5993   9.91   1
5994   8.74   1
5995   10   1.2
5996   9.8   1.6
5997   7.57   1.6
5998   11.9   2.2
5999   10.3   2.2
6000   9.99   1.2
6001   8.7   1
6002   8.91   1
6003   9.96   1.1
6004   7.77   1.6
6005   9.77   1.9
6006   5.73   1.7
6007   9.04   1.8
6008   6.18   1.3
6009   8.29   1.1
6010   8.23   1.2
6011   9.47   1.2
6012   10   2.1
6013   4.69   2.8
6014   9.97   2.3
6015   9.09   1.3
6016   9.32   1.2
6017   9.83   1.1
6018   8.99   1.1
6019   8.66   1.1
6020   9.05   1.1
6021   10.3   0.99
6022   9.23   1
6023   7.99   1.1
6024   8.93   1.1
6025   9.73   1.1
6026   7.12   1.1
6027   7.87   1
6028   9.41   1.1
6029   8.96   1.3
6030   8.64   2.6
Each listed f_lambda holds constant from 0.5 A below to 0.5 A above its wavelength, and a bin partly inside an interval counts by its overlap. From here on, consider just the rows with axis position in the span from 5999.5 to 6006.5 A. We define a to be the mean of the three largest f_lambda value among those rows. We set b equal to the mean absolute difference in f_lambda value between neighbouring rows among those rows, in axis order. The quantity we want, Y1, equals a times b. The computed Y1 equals 18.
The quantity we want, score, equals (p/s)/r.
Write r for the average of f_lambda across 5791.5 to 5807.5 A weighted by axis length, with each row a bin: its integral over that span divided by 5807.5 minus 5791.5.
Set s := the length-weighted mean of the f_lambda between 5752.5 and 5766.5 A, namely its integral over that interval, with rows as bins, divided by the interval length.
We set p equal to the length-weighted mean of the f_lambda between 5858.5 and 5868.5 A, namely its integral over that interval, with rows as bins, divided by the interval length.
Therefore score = 0.098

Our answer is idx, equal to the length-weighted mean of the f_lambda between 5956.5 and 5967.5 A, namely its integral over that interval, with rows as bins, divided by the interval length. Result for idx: 8.7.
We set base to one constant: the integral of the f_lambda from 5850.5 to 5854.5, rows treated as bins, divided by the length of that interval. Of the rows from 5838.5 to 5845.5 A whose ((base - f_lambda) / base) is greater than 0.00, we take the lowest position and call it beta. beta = 5841 A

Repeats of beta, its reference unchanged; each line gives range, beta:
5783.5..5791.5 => 5785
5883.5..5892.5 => 5886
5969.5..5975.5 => 5970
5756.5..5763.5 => 5759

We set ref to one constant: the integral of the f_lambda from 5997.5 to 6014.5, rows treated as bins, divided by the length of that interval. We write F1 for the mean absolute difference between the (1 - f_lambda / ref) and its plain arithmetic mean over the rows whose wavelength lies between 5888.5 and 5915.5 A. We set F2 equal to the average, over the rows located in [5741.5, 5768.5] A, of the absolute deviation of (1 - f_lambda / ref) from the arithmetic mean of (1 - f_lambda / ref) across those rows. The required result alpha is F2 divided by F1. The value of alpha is 0.79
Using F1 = 0.122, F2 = 0.097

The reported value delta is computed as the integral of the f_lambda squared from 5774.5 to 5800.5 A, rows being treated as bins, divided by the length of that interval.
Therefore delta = 96.6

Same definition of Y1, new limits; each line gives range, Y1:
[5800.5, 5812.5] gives 26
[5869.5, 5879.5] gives 16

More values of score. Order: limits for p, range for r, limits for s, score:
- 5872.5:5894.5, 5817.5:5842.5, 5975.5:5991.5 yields 0.095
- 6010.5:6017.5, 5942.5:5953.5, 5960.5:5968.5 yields 0.105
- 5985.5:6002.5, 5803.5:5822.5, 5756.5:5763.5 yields 0.112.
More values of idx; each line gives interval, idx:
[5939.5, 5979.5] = 9.1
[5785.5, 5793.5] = 8.6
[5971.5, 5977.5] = 9.2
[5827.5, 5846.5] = 9.2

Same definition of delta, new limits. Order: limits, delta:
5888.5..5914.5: 65.4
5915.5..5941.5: 86.0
